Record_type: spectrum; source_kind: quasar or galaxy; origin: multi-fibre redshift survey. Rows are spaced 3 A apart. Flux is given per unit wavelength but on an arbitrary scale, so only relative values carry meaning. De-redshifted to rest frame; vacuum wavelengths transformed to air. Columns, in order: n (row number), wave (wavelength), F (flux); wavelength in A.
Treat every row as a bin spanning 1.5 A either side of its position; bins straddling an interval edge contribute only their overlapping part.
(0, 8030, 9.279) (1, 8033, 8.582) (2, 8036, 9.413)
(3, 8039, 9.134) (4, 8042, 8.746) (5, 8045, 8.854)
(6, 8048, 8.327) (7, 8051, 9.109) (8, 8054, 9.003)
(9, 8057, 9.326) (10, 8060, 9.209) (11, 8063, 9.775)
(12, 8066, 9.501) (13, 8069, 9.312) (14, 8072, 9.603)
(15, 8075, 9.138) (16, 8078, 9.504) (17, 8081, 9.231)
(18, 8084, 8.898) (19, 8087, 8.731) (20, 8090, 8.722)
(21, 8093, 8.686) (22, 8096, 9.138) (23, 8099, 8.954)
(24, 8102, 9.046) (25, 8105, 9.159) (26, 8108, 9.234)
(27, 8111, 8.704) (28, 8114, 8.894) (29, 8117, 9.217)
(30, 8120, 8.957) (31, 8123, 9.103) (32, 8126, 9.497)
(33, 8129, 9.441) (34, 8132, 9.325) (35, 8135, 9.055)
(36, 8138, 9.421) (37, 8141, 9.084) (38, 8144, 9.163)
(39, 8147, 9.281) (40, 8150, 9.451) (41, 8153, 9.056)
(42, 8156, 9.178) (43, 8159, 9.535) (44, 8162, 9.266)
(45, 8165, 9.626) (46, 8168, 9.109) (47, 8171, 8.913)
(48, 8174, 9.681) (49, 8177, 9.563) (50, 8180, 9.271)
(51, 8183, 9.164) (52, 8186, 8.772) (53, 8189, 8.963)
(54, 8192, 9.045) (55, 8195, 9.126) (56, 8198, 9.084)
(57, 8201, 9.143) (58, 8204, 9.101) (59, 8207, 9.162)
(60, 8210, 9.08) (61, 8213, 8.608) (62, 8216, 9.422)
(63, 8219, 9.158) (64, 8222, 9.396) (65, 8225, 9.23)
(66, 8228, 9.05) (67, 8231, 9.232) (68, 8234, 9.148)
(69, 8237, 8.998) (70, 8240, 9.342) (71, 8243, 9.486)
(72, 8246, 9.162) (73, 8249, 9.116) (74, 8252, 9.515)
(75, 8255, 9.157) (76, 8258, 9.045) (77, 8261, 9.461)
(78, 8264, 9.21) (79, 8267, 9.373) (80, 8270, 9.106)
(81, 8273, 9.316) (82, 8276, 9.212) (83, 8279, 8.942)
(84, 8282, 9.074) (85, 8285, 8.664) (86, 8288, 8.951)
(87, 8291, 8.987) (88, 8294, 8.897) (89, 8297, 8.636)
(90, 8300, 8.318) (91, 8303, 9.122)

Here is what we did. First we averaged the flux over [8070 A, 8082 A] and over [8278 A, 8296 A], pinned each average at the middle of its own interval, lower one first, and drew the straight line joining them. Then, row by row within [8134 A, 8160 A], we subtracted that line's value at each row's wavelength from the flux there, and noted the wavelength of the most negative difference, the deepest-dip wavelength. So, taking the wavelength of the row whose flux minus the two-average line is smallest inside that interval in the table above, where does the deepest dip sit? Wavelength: 8135 A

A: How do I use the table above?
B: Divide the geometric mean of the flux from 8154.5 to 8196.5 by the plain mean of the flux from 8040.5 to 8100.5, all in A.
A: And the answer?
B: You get 1.02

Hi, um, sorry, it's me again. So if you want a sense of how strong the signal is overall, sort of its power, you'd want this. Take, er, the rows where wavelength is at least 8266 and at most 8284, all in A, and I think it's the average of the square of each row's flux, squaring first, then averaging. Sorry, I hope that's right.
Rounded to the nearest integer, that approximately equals 84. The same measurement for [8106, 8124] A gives 81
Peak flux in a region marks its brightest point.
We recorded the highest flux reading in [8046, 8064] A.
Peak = 9.775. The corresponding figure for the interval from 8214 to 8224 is 9.422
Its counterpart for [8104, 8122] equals 9.234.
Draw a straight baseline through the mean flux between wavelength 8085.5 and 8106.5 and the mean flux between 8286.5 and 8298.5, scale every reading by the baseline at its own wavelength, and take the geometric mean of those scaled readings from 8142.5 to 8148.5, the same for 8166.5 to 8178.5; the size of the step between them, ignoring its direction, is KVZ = 0.011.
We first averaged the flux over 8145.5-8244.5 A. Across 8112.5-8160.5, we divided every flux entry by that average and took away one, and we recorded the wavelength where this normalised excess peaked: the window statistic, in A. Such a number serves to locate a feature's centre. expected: 8159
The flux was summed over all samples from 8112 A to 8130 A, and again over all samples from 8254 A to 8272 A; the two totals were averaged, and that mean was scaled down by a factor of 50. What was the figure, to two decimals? 1.10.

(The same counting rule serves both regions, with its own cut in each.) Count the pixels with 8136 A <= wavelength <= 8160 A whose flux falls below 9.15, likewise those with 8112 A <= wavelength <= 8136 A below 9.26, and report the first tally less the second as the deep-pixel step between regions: -3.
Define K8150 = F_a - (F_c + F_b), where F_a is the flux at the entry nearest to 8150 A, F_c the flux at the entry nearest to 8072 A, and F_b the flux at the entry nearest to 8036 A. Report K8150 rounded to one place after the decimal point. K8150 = -9.6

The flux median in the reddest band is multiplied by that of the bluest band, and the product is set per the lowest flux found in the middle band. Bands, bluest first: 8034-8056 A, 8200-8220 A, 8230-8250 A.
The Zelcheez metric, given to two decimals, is 9.58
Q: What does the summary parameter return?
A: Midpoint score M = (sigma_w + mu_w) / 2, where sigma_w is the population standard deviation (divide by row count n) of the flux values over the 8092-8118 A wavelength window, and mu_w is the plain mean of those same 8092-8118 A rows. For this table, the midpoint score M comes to 4.60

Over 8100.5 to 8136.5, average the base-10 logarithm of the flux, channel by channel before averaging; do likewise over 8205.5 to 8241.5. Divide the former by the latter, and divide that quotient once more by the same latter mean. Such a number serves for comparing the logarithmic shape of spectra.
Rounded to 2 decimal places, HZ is 1.04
